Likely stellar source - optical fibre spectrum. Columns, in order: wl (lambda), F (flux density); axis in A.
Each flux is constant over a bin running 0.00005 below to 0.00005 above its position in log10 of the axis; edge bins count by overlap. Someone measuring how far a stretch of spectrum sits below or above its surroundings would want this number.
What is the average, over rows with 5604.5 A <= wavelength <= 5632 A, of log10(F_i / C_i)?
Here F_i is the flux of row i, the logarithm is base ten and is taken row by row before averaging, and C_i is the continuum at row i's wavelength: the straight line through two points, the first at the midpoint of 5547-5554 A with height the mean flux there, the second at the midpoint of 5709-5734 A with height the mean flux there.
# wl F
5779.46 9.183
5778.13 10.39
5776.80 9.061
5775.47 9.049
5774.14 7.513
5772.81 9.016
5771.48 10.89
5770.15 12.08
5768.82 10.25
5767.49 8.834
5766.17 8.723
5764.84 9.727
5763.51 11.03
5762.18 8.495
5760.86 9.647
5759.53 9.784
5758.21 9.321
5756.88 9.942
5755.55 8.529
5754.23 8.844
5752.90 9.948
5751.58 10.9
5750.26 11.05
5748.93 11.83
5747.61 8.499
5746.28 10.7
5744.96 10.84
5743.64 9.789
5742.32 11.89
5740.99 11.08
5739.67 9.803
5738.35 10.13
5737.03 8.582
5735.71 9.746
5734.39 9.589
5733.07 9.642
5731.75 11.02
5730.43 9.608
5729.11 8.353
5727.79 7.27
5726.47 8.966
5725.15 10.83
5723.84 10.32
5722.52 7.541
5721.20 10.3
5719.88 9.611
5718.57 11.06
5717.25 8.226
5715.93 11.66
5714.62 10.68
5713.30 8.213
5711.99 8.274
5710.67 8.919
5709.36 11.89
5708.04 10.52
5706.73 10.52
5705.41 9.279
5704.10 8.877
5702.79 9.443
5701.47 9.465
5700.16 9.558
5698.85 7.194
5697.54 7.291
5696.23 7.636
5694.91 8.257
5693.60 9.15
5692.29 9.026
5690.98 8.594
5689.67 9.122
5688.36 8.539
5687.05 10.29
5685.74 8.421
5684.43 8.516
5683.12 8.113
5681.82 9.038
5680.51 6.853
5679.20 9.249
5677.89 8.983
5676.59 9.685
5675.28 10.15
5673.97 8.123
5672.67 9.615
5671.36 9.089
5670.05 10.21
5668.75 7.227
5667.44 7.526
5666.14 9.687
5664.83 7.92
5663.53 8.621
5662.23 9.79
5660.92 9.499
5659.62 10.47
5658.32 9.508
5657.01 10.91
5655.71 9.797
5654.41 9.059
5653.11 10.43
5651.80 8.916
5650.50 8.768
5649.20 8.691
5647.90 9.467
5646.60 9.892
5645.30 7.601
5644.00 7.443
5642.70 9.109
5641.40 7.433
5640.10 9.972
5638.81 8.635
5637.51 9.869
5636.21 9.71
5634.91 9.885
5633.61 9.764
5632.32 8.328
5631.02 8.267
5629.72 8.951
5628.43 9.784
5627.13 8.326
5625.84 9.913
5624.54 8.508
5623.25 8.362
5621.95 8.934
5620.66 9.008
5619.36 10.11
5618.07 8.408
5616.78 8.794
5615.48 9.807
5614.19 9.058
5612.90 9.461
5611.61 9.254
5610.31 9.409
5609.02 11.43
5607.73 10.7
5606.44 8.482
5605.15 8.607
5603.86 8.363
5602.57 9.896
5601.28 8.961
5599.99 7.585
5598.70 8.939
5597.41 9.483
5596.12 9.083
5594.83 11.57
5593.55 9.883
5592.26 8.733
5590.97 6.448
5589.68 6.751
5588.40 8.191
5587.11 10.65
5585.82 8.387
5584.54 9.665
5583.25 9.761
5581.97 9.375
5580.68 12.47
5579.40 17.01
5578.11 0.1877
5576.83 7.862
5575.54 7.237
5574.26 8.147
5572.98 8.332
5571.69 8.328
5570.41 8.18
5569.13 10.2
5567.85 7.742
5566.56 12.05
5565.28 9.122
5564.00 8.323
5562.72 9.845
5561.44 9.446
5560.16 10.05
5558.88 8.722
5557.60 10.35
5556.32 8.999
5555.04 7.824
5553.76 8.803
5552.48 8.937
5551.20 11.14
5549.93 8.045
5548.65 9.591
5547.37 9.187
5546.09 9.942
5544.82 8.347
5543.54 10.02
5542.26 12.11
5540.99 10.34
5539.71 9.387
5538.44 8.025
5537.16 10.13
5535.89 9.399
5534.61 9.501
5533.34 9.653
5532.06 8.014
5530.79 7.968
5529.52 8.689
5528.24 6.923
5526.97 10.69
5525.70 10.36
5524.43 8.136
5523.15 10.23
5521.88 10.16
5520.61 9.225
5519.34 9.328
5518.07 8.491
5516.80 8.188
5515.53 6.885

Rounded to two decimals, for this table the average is -0.01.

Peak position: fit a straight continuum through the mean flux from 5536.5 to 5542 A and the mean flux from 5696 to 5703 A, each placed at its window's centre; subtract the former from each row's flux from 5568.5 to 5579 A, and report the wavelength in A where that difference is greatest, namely 5569.13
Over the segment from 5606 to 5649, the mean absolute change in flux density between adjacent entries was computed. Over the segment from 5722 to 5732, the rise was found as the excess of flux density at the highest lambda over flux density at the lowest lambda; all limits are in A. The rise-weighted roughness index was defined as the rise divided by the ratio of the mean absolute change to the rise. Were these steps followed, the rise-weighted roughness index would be 13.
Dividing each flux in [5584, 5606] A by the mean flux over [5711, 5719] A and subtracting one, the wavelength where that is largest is 5594.83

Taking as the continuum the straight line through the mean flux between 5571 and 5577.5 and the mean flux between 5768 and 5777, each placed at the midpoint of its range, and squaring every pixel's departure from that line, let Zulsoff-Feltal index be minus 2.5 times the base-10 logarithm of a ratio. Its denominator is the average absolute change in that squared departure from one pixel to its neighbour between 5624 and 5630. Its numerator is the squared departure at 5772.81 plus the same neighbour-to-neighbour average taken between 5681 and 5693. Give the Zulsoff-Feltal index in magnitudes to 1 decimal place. 0.7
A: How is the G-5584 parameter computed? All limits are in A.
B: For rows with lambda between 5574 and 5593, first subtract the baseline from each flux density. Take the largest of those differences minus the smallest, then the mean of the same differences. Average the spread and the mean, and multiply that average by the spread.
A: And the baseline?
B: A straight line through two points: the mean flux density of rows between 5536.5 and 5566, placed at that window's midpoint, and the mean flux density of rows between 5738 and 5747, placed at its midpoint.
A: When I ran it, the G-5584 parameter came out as 134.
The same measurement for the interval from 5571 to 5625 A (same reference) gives 136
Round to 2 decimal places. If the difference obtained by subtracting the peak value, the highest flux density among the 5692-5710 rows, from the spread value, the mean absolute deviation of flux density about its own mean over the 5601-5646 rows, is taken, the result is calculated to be -11.18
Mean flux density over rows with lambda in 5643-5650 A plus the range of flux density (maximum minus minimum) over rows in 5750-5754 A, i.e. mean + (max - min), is 9.7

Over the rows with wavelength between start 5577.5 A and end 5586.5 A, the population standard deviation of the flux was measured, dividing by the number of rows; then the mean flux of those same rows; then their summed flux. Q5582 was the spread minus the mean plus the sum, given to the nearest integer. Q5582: 62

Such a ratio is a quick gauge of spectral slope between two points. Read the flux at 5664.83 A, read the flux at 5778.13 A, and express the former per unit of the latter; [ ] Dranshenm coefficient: 0.76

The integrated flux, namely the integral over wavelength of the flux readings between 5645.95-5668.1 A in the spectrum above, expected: 207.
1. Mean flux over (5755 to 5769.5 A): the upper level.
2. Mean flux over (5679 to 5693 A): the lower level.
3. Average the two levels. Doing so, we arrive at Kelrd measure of 9.09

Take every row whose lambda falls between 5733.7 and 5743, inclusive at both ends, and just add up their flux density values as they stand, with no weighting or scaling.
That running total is 71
